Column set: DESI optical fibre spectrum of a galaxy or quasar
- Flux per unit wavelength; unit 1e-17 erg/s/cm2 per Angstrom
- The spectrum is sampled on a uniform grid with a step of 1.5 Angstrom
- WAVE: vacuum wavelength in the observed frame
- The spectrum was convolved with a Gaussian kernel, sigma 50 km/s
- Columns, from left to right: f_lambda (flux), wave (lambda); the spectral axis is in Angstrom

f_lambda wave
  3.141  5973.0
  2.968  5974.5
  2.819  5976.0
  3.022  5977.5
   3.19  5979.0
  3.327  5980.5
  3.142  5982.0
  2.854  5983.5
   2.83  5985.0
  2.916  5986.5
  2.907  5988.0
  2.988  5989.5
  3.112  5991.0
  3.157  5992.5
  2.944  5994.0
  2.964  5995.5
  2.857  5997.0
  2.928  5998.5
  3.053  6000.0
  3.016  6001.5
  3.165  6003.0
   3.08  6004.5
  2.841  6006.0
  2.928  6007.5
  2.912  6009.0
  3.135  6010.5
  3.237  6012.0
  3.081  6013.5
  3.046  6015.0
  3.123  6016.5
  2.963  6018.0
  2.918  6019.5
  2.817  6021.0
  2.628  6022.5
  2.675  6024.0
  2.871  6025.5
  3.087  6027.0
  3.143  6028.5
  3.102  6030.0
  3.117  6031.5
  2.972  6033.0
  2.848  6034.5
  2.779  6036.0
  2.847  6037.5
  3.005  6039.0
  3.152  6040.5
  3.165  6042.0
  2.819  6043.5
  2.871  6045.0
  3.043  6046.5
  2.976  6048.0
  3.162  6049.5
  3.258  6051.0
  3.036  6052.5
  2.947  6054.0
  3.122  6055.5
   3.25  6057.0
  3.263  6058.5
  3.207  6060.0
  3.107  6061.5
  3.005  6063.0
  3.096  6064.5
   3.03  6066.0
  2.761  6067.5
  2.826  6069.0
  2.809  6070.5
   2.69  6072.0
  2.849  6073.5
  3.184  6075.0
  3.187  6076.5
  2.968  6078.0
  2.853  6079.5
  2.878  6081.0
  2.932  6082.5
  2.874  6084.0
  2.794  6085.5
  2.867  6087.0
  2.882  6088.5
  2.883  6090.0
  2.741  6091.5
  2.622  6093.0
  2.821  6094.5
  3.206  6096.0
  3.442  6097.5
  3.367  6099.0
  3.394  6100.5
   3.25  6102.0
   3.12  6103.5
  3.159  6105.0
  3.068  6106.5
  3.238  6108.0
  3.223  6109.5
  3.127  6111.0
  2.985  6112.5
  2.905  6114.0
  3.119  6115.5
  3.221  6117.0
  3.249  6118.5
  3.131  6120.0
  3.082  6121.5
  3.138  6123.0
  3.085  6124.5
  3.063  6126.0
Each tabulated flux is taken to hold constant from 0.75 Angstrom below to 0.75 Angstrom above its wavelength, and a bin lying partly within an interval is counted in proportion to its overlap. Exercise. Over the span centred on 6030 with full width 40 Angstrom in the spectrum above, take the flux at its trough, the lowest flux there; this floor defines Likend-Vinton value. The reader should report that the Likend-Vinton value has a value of 2.628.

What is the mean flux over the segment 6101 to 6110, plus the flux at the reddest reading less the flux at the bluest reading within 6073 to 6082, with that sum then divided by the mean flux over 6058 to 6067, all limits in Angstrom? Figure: 1.03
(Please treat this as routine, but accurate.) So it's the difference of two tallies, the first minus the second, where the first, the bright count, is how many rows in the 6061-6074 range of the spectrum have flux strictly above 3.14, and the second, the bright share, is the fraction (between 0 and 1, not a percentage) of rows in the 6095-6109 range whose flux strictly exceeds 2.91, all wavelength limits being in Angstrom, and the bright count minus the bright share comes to -1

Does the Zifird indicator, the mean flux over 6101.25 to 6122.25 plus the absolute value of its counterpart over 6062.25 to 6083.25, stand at 6.07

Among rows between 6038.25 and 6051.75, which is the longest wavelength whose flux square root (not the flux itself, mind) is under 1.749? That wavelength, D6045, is 6048.0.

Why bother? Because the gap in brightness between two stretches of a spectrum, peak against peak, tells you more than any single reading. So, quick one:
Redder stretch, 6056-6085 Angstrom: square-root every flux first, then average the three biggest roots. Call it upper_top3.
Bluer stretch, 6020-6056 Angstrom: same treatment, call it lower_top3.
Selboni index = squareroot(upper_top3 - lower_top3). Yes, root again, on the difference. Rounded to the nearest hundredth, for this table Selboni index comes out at 0.11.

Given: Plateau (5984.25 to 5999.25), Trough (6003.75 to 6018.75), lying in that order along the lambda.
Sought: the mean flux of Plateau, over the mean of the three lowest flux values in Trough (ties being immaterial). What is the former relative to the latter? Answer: 1.02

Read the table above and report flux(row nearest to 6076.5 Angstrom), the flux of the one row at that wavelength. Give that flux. 3.187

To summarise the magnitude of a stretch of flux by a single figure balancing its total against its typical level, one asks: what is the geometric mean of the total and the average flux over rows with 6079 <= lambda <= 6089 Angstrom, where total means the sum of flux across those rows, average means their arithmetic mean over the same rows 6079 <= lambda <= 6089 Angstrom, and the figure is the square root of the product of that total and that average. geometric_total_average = 7.59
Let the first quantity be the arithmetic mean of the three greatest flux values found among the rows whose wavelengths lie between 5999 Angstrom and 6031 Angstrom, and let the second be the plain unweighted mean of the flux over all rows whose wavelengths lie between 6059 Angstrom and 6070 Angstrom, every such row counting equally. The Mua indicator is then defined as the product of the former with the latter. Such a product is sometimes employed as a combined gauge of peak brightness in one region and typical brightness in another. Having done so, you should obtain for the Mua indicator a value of 9.56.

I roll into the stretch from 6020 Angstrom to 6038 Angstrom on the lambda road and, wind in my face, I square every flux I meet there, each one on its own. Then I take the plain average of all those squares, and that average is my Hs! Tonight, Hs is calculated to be 8.5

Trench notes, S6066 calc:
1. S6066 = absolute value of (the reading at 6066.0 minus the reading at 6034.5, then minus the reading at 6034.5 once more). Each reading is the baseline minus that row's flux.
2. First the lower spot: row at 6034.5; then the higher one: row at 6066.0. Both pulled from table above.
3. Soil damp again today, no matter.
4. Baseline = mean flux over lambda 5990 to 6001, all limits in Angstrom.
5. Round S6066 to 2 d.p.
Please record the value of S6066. 0.34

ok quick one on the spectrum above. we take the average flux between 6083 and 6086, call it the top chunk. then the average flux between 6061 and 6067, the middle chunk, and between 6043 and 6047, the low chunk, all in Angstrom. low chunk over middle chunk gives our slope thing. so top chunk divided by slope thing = 2.98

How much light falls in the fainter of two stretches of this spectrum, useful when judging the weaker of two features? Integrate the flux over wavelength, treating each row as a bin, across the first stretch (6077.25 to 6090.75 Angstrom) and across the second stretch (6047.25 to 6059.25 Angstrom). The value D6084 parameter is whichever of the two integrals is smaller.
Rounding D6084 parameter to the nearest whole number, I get 38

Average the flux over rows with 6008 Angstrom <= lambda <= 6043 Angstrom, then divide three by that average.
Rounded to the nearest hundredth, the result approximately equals 1.01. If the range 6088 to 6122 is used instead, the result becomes 0.97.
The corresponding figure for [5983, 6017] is 1.00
